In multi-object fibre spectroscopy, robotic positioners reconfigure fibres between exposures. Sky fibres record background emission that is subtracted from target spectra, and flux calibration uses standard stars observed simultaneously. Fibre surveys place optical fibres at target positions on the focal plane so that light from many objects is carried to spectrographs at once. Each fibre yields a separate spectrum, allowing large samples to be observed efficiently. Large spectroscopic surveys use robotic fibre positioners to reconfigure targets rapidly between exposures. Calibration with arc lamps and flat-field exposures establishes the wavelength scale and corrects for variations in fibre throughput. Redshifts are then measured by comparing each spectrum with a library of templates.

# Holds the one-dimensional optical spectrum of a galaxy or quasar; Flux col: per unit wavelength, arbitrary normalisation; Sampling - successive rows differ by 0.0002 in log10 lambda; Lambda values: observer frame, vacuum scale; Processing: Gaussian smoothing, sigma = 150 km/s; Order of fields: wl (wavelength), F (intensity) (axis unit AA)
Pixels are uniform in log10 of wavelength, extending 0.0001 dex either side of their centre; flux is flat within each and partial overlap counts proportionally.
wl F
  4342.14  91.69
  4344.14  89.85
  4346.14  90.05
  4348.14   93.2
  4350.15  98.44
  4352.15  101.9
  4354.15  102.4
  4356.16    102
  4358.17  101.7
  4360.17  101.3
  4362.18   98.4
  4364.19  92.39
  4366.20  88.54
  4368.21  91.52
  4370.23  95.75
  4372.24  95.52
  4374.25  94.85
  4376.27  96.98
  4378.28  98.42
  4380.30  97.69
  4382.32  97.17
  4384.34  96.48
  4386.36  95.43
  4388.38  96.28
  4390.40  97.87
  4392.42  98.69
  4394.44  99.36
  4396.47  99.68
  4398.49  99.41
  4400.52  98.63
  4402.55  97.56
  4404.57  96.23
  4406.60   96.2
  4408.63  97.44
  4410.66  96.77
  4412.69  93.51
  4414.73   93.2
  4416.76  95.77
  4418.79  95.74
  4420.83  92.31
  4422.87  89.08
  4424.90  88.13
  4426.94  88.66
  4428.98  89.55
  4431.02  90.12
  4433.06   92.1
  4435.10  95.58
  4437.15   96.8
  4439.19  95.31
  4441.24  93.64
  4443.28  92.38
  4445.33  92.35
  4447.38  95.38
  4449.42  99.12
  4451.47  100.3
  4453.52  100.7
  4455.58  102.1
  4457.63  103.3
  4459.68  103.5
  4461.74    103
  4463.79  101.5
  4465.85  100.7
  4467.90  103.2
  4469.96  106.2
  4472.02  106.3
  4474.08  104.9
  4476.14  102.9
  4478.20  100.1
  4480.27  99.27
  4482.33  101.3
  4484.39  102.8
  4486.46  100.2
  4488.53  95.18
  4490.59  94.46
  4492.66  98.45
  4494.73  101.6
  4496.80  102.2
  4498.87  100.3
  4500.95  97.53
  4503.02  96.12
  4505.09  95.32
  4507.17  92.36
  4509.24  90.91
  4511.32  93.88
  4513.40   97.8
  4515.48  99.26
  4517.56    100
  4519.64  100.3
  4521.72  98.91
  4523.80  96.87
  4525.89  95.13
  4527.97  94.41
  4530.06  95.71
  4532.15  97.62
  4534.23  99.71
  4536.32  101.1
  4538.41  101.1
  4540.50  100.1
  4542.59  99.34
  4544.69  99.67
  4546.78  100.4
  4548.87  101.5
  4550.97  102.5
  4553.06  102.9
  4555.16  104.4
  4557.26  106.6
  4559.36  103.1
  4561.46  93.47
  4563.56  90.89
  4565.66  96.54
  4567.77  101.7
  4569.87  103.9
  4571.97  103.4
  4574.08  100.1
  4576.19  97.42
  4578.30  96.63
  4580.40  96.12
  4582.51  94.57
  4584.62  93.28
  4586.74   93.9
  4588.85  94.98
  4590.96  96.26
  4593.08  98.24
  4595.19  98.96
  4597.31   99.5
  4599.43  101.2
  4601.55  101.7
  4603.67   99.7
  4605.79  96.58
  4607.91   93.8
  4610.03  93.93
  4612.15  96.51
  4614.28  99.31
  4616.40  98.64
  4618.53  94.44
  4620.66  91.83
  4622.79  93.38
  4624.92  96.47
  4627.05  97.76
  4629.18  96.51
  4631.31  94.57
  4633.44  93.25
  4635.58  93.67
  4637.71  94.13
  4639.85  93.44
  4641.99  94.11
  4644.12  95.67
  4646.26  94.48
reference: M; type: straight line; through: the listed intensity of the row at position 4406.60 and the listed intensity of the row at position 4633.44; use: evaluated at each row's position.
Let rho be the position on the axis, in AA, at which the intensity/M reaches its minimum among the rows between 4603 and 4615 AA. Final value 4607.91 AA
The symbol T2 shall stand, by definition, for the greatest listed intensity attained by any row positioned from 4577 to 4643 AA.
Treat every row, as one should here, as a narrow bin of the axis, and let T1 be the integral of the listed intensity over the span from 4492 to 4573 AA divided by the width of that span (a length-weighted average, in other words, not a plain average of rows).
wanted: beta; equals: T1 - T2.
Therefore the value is -2.8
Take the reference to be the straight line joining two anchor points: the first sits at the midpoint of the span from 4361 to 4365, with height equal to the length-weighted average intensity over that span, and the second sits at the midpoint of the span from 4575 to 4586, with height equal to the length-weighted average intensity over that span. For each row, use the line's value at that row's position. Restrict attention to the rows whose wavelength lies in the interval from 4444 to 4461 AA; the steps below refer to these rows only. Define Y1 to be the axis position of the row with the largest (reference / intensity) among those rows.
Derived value 4445.33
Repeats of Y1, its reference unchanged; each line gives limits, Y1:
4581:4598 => 4584.62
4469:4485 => 4480.27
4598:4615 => 4607.91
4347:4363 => 4348.14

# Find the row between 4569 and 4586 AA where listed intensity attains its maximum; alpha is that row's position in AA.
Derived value 4569.87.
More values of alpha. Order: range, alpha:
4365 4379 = 4378.28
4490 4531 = 4496.80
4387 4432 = 4396.47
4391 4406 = 4396.47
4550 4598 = 4557.26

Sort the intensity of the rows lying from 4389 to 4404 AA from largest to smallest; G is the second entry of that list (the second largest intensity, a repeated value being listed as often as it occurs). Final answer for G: 99.41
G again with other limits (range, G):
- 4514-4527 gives 100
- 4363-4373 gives 95.52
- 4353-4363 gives 102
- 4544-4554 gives 102.5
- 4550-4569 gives 104.4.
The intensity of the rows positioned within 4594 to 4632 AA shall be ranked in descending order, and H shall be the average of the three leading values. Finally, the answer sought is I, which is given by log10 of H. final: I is 2.004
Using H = 101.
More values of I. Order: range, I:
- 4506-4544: 2.004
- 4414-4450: 1.988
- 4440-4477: 2.024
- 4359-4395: 1.999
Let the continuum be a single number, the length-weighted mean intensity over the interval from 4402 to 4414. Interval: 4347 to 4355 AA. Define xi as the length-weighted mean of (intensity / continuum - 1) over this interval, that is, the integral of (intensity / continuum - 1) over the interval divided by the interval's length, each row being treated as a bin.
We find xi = 0.03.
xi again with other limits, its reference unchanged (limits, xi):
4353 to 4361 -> 0.06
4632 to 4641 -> -0.03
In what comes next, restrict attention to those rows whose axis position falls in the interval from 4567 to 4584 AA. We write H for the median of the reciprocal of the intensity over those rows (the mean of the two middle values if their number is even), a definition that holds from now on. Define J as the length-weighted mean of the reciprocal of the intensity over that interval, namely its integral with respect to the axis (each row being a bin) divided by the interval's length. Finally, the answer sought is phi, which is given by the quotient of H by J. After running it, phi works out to 1.00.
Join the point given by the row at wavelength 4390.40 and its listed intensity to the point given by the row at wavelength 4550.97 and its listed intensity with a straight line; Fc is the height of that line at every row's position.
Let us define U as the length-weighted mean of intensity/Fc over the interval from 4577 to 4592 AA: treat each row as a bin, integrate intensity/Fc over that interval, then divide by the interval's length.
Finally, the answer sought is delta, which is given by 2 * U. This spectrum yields 1.84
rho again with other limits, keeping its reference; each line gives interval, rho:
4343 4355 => 4344.14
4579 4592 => 4584.62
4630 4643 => 4633.44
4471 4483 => 4480.27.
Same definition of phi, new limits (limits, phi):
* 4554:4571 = 0.97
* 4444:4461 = 0.99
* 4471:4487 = 1.00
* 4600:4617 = 1.00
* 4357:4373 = 1.00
